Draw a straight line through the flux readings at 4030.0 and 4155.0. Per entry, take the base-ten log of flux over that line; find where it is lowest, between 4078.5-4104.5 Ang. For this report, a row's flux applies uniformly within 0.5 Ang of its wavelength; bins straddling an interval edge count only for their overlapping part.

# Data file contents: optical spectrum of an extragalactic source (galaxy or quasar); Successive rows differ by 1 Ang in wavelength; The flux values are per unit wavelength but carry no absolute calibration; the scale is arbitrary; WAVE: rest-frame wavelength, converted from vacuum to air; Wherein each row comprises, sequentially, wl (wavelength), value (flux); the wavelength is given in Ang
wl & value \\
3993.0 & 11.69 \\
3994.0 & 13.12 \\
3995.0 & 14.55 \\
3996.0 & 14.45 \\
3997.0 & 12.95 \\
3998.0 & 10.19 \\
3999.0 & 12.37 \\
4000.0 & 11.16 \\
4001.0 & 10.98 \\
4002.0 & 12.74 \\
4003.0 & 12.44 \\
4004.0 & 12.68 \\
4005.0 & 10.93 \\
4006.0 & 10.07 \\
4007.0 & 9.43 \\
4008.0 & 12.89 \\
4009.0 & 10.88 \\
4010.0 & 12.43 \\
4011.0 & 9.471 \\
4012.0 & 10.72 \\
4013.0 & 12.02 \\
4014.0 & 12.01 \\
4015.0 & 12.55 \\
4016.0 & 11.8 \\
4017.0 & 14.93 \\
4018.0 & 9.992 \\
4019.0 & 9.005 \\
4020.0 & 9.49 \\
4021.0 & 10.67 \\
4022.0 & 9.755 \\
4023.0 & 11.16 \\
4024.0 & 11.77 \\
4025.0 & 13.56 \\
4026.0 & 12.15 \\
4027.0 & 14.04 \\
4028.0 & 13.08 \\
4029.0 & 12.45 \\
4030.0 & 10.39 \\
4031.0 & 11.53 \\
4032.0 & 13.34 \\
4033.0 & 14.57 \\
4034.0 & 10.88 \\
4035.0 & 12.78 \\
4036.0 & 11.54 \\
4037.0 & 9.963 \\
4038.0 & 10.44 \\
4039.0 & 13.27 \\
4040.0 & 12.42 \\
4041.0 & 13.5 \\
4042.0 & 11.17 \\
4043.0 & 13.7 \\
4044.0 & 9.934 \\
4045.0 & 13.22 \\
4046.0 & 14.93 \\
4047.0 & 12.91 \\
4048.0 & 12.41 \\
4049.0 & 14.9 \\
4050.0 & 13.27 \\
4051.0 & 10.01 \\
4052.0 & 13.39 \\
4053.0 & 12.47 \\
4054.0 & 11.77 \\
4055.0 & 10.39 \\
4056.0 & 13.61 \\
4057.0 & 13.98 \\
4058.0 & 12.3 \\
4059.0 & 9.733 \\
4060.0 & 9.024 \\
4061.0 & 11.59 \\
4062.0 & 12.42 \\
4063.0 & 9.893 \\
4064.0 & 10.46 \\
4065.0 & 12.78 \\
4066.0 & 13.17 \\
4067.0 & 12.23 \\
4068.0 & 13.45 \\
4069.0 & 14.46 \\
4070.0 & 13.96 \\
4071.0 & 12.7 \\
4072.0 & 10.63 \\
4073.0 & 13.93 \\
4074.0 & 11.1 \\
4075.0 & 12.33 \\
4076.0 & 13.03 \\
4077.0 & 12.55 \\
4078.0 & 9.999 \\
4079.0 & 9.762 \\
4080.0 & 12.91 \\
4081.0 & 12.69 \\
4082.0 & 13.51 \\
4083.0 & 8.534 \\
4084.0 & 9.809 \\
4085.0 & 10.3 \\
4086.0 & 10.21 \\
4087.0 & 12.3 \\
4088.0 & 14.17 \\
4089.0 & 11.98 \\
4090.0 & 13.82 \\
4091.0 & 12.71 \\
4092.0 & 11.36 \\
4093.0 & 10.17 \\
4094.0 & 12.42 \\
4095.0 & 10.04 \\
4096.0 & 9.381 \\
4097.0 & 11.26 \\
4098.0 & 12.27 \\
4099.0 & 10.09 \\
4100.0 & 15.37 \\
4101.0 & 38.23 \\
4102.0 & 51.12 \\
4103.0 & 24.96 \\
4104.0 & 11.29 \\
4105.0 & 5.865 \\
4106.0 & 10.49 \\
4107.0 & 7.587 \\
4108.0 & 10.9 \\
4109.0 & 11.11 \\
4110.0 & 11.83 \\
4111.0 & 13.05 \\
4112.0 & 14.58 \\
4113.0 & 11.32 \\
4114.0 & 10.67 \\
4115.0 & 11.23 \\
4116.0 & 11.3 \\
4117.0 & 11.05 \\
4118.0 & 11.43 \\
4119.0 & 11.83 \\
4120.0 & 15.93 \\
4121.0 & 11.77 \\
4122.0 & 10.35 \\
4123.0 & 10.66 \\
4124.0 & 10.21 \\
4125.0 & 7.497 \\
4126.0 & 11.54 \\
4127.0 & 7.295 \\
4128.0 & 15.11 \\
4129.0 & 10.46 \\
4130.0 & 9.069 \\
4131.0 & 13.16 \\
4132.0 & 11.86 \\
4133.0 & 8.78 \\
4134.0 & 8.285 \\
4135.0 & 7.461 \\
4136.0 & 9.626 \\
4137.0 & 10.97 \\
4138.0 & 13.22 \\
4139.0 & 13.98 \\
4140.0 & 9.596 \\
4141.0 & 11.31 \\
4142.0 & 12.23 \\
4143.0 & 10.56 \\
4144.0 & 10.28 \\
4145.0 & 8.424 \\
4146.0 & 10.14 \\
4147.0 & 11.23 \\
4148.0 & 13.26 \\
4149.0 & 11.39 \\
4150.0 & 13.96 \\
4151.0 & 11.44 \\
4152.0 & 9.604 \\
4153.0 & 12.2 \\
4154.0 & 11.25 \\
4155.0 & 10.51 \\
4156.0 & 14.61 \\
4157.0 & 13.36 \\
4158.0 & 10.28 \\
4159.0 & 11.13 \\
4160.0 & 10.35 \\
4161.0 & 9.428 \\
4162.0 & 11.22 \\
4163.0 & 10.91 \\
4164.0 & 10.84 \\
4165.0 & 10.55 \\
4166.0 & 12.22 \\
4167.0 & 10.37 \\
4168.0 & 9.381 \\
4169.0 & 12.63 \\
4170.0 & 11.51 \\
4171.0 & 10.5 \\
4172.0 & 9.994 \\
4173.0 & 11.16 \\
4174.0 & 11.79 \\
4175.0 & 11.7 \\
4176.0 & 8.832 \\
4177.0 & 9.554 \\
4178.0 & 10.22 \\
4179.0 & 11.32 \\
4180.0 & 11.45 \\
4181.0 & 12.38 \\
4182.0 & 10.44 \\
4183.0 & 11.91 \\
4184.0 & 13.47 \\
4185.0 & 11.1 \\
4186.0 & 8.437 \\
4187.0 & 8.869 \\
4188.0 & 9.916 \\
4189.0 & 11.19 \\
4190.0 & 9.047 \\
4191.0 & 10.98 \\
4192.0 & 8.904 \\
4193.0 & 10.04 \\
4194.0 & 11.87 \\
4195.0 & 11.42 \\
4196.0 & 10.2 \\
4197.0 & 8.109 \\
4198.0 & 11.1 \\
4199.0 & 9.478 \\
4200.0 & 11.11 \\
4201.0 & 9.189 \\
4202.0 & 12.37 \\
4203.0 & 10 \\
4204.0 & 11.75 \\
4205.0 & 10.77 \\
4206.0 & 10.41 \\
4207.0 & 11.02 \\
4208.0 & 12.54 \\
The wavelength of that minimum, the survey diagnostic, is 4083.0 Ang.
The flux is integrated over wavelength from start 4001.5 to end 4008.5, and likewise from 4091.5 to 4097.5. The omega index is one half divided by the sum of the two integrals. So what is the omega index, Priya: 0.0034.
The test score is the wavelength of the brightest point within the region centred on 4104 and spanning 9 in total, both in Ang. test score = 4102.0 Ang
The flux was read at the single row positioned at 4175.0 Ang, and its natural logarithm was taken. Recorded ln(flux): 2.46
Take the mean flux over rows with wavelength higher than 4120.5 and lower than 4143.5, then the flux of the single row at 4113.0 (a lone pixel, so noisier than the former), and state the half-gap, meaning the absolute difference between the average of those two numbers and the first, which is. 0.33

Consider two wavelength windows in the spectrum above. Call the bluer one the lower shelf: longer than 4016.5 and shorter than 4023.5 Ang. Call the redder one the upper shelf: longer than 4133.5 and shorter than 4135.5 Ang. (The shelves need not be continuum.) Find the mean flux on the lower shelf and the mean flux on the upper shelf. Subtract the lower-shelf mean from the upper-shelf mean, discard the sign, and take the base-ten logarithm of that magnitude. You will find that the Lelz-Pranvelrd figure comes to 0.45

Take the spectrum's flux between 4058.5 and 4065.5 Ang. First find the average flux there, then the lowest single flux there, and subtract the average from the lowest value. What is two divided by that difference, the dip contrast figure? -1.10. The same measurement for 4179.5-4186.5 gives -0.70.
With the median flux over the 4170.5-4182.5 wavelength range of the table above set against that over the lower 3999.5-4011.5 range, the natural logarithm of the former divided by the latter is -0.022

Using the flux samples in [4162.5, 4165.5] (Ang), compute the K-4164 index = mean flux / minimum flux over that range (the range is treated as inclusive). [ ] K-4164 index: 1.02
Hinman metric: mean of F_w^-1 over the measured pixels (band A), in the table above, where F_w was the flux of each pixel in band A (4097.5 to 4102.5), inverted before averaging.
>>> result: 0.058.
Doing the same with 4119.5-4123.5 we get 0.085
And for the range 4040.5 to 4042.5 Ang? 0.082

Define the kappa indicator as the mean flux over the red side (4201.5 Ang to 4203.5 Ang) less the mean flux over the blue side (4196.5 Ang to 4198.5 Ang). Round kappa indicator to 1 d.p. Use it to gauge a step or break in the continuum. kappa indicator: 1.6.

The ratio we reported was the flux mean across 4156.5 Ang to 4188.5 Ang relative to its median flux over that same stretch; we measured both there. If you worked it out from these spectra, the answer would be 1.00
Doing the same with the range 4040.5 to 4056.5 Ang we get 0.96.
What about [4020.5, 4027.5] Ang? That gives 1.01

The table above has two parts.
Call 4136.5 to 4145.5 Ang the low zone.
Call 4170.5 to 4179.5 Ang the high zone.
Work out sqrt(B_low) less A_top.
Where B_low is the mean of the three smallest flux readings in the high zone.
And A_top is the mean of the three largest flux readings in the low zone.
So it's -10.1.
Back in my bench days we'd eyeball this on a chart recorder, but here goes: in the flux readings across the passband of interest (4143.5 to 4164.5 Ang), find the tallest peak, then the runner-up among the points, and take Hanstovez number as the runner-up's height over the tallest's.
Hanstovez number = 0.96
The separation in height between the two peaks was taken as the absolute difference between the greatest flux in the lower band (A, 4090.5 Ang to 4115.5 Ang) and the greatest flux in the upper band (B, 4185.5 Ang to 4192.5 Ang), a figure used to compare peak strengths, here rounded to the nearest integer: 40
